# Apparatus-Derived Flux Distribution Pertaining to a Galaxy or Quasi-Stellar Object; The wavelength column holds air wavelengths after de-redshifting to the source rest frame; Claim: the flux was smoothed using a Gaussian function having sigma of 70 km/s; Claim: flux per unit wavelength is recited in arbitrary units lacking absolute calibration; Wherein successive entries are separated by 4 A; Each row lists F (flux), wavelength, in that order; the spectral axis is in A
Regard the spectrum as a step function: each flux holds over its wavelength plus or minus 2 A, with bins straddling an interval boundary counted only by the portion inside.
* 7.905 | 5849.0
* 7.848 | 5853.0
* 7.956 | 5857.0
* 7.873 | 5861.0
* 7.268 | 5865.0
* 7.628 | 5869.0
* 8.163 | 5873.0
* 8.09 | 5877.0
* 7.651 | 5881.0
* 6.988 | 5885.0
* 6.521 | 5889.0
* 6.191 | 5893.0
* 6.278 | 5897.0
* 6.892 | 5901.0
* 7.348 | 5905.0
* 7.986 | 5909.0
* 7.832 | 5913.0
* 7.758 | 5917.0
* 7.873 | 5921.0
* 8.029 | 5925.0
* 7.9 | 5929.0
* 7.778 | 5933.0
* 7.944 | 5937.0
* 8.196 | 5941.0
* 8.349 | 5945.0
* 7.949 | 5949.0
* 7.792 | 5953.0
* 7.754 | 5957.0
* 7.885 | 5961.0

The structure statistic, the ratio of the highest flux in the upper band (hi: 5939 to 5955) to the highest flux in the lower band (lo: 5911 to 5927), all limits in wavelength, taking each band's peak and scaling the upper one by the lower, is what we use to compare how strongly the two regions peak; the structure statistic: 1.04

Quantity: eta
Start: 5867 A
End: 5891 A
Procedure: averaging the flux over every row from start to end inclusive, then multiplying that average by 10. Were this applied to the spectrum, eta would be 75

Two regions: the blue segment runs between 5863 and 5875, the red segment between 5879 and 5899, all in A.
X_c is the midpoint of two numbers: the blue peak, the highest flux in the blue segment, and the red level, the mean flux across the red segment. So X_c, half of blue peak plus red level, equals 7.44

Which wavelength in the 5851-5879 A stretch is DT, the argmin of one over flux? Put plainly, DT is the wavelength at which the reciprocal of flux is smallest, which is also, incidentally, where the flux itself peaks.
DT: 5873.0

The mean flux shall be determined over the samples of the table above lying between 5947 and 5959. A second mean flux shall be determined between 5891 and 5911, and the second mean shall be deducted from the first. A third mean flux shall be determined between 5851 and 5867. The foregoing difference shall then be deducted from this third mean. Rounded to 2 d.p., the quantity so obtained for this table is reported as 6.84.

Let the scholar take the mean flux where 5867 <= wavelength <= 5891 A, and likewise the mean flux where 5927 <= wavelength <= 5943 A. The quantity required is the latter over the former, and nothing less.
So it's 1.06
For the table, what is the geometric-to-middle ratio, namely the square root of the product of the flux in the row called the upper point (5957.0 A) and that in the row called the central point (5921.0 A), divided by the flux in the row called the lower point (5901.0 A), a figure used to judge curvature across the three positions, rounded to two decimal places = 1.13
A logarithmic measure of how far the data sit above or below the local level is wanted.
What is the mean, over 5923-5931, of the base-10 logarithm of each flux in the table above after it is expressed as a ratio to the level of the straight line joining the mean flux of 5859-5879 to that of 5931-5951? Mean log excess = -0.002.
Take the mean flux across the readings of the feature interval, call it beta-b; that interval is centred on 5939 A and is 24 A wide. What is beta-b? 8.02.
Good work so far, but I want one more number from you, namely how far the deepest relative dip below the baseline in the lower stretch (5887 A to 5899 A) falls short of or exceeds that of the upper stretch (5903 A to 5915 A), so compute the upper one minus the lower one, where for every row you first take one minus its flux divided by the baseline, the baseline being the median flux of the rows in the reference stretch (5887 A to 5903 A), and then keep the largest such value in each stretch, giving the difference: -0.18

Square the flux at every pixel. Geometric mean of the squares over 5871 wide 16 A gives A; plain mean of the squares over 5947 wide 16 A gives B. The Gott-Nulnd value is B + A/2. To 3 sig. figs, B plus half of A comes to 95.4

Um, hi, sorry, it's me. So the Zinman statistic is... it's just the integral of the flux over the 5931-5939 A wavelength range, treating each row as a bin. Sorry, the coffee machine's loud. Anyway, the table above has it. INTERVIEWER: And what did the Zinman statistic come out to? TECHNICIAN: 62.9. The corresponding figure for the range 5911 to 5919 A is 62.4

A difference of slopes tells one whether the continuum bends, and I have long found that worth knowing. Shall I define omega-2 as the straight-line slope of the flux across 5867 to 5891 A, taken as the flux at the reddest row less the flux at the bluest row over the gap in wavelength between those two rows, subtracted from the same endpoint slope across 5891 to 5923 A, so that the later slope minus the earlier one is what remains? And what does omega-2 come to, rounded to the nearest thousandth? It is 0.115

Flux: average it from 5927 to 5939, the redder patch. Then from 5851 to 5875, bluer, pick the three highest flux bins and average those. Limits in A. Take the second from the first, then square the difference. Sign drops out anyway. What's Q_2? 0.02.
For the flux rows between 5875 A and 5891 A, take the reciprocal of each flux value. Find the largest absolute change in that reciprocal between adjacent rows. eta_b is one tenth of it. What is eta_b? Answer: 0.0012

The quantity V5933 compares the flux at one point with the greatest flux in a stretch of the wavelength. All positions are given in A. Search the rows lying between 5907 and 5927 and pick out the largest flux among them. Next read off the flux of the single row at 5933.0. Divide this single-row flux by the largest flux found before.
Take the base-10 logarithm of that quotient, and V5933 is -0.014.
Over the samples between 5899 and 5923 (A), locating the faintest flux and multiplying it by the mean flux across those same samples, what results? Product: 52.5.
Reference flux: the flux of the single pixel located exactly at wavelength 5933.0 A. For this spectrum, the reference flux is 7.778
